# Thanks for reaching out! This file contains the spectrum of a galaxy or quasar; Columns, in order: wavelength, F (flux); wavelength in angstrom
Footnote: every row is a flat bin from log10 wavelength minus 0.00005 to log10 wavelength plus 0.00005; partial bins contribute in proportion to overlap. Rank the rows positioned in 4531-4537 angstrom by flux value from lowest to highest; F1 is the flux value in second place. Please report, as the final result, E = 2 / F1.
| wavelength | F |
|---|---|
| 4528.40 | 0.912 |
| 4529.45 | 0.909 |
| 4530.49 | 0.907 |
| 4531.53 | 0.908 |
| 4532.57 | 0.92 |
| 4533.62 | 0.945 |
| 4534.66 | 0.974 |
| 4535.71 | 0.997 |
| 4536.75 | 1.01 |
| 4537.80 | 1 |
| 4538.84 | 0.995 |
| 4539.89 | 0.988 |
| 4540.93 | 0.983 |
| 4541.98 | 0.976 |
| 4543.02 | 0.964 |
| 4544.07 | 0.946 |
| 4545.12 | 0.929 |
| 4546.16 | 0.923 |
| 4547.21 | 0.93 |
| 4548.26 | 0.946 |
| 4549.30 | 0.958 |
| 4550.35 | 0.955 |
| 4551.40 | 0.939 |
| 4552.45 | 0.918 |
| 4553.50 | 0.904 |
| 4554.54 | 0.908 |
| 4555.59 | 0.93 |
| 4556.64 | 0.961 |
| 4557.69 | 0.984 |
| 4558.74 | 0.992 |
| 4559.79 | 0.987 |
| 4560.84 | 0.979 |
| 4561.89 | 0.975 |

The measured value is 2.17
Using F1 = 0.92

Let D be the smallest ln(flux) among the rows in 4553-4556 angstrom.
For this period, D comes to -0.101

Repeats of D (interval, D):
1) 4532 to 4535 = -0.083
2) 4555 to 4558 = -0.073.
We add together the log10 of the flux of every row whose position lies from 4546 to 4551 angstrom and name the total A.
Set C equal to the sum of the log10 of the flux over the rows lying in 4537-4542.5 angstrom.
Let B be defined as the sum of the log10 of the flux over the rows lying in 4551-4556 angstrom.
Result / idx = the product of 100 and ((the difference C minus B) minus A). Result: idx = 29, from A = -0.13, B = -0.18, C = -0.03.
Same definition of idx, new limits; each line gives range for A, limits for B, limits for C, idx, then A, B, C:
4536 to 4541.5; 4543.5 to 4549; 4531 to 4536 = 4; -0.01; -0.15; -0.12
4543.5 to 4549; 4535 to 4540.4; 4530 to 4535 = -1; -0.15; 0.00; -0.16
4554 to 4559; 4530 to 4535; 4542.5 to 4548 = 12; -0.10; -0.16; -0.14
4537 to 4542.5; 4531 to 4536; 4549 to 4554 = -1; -0.03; -0.12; -0.15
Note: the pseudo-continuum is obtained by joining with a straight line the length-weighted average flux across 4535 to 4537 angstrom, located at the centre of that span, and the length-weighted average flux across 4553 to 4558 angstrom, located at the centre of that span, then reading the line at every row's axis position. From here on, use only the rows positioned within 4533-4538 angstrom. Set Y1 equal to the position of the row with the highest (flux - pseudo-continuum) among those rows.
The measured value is 4536.75 angstrom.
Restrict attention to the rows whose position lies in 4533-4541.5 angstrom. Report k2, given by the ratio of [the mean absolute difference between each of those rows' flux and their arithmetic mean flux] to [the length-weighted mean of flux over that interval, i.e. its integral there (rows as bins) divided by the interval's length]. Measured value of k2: 0.015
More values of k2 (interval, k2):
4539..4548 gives 0.024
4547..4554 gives 0.017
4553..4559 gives 0.034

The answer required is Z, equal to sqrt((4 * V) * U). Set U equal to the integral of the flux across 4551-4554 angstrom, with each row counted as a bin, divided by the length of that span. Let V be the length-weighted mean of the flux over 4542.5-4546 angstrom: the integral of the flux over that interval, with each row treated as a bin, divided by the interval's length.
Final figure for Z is 1.86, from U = 0.92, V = 0.945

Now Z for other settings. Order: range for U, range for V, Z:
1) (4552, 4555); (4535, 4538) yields 1.91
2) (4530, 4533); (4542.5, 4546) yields 1.86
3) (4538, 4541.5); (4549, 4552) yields 1.94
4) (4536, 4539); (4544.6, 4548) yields 1.93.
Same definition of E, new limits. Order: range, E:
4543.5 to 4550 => 2.15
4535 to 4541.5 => 2.02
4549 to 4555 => 2.20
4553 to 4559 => 2.20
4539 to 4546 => 2.11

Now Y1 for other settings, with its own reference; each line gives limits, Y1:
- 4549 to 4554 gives 4550.35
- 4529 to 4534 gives 4533.62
